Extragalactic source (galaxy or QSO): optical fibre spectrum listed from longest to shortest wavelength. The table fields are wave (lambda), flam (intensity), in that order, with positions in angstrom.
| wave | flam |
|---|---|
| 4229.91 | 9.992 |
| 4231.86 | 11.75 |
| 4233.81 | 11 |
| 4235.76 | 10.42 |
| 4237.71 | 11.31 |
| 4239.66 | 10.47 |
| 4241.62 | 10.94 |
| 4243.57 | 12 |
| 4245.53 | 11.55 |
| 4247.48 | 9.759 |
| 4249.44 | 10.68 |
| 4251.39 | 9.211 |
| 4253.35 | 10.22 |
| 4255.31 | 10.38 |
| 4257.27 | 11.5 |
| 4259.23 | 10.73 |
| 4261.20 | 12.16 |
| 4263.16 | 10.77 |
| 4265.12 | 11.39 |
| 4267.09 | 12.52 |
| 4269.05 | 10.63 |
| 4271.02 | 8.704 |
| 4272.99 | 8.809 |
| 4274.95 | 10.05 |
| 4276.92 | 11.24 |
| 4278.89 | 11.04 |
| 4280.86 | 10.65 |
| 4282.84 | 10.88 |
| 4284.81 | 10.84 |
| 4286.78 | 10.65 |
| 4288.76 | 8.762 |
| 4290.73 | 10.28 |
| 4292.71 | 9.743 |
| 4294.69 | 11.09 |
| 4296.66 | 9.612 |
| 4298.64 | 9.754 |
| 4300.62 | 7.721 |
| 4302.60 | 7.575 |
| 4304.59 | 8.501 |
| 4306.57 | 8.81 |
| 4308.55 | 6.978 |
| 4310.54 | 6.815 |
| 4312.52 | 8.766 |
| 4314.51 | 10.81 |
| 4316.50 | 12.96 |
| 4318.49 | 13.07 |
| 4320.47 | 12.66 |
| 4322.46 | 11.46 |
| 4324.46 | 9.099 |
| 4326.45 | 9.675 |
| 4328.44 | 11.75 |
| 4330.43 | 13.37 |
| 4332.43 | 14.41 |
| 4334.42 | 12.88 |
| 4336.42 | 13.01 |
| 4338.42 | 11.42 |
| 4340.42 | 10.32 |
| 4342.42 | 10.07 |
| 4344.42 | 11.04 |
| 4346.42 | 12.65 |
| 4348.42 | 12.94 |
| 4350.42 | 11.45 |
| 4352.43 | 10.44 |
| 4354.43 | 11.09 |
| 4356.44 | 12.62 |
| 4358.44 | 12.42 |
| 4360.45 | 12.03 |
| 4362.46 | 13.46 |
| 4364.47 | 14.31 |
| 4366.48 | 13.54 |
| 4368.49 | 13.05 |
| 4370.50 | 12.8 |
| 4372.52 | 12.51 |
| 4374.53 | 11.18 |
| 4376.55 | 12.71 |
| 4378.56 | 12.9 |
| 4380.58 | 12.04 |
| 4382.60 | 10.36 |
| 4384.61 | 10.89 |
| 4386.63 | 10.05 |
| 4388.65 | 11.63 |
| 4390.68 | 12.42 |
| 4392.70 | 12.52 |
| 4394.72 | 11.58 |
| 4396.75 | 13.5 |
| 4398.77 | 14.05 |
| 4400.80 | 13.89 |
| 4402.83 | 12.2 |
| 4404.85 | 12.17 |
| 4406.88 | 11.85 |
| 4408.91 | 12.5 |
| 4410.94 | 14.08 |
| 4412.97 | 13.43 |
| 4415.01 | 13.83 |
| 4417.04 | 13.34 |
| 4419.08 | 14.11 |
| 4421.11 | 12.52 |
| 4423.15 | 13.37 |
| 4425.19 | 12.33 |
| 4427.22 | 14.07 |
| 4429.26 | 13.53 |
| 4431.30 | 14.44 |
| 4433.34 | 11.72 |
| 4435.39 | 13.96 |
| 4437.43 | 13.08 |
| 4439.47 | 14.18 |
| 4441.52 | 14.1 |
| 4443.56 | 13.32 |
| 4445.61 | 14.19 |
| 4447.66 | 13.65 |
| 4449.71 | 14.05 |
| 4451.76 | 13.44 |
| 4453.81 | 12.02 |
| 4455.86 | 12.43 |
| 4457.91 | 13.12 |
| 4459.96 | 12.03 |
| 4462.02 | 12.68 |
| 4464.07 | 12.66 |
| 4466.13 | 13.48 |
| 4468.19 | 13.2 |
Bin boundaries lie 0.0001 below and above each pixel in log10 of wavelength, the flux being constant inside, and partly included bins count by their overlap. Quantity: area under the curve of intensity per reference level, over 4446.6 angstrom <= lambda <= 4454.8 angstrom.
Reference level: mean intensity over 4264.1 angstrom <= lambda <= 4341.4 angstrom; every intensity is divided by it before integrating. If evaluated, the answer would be 10.4 angstrom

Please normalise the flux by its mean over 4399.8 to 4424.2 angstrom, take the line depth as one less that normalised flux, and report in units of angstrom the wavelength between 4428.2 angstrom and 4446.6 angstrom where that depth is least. 4431.30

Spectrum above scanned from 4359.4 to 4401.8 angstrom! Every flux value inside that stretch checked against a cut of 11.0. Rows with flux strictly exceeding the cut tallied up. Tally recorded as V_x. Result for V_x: 18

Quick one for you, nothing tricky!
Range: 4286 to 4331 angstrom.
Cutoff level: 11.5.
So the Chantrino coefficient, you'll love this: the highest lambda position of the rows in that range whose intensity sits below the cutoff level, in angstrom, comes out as 4326.45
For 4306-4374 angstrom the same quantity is 4354.43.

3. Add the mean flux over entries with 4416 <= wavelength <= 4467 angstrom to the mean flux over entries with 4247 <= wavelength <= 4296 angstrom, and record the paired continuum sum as 23.8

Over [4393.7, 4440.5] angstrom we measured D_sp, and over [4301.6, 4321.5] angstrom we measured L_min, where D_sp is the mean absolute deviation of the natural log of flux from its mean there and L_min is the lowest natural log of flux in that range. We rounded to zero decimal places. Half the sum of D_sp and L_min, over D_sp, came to 17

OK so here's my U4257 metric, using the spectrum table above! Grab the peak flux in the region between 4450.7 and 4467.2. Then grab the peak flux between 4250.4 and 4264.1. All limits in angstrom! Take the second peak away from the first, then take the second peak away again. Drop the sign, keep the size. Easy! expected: 11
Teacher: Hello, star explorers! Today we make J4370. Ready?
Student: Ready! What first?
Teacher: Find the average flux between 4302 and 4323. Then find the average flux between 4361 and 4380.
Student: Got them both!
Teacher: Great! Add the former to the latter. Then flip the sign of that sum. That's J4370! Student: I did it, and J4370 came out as -22.8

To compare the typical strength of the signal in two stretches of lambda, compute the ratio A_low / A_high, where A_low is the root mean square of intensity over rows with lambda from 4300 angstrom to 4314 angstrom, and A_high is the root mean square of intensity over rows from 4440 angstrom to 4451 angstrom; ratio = 0.57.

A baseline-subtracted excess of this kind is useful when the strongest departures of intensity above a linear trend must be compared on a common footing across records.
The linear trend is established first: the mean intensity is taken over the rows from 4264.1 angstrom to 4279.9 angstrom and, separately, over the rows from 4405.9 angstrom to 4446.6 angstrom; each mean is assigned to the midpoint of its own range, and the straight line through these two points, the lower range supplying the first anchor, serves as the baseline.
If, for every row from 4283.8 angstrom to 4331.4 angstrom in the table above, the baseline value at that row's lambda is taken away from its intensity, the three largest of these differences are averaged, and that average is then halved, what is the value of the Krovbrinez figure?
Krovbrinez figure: 0.83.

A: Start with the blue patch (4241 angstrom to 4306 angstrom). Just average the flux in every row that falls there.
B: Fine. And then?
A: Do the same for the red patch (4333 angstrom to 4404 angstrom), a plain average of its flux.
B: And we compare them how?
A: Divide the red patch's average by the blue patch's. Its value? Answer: 1.18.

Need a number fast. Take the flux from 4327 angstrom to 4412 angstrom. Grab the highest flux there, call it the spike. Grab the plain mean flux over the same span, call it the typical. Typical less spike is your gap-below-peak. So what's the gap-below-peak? -2.1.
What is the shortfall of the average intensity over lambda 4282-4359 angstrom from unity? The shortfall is -9.7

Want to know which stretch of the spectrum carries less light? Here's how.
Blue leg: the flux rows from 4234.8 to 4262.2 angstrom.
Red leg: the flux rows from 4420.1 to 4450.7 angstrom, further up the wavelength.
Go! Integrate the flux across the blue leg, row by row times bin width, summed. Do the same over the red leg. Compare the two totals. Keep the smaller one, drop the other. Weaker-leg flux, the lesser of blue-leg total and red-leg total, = 296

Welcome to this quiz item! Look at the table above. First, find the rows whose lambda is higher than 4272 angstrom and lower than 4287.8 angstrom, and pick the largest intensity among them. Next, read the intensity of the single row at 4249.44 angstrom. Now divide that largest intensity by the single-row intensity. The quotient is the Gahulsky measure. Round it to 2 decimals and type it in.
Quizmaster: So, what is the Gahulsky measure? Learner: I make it 1.05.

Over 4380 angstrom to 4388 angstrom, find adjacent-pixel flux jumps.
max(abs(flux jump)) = 1.68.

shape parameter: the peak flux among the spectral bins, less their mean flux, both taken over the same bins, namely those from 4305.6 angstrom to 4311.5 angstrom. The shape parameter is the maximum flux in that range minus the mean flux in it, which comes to 1.3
